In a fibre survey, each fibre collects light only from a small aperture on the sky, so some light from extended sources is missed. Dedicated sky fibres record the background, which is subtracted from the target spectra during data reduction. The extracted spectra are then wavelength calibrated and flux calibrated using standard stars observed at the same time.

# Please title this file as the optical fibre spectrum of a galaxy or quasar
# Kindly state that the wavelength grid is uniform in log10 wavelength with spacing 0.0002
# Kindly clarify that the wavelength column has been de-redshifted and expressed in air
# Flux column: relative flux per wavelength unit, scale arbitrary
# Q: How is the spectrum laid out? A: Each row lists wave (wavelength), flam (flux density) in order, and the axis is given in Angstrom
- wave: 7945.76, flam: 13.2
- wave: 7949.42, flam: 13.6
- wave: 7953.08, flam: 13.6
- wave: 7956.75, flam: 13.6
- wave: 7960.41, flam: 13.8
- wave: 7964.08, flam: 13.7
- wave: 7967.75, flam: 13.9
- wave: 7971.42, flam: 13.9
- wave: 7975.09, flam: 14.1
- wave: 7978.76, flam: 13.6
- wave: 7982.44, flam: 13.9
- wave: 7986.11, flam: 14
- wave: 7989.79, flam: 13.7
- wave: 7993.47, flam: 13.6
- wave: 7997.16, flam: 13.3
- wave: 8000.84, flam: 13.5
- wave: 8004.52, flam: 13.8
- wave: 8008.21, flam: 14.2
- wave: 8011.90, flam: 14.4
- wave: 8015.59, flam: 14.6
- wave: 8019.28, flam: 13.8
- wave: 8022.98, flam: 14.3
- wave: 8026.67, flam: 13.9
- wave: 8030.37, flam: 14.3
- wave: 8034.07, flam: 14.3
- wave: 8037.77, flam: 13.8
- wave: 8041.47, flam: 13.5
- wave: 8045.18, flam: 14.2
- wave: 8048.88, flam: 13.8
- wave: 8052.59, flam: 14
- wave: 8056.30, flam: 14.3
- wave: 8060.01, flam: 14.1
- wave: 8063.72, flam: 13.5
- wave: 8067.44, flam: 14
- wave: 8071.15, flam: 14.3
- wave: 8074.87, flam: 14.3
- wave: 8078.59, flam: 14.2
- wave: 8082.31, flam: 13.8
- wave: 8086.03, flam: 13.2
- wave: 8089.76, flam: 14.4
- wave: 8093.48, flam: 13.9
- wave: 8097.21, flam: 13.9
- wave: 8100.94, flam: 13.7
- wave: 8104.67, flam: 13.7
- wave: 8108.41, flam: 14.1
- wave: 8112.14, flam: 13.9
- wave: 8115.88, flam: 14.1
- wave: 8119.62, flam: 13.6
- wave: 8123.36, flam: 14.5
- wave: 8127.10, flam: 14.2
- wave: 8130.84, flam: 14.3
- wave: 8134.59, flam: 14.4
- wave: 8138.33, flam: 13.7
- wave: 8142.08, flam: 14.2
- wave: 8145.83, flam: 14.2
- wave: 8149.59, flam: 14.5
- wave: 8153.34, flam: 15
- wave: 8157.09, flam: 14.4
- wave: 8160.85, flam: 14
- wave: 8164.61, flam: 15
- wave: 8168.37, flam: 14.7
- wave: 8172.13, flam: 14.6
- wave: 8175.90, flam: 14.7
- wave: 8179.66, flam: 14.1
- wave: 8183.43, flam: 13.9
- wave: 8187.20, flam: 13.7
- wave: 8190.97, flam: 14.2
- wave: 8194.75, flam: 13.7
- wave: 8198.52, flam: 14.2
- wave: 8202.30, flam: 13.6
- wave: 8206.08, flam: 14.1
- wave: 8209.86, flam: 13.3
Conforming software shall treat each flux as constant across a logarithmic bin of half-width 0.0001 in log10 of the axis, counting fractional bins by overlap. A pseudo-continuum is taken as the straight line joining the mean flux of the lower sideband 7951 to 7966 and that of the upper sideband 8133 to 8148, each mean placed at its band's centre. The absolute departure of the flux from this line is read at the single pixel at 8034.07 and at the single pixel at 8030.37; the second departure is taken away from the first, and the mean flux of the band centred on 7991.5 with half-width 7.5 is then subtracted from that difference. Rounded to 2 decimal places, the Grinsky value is -13.66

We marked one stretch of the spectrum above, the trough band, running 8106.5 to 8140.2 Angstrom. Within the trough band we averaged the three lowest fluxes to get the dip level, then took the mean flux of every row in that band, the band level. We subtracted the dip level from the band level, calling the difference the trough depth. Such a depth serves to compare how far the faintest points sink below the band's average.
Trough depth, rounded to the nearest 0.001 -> 0.356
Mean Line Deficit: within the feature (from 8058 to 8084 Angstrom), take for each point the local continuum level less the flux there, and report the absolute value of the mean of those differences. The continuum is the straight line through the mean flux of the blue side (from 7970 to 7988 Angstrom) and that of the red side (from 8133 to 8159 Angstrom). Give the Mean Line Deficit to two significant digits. 0.12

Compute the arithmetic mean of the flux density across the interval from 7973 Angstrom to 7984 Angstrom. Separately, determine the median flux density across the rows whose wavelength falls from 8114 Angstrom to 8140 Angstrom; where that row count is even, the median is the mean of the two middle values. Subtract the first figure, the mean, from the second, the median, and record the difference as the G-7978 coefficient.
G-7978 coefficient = 0.33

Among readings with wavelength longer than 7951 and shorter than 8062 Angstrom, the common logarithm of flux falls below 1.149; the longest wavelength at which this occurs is 8052.59 Angstrom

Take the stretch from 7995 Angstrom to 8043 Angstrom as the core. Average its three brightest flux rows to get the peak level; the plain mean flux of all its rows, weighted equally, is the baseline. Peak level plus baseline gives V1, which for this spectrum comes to 28.4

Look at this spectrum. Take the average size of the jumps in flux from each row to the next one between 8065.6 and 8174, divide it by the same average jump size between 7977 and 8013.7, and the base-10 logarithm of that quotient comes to 0.18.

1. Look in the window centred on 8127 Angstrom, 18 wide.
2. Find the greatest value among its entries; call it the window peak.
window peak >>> 14.5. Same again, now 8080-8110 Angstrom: 14.4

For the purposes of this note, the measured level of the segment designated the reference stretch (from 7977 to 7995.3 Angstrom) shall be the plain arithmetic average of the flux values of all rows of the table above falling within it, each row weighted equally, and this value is 13.8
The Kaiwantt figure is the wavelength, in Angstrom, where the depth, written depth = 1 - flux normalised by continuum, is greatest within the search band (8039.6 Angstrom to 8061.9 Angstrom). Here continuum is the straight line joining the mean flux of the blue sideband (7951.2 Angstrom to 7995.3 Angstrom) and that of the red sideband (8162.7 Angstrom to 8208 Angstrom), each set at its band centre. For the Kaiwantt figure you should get 8041.47 Angstrom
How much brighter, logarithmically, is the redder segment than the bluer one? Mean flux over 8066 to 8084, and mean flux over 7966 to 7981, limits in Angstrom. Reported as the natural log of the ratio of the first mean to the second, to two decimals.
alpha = 0.02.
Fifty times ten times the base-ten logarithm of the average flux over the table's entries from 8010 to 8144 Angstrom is 574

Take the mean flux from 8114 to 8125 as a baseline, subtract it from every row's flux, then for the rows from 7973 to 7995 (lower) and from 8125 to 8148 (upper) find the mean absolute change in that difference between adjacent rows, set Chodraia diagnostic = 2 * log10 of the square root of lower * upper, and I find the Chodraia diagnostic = -1.14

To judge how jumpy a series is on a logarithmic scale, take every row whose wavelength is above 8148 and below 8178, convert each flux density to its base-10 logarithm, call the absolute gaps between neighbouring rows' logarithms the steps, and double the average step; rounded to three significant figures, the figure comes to 0.0255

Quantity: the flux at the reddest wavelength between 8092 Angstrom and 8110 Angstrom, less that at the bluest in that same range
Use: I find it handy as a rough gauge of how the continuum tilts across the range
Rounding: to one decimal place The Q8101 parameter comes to 0.2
